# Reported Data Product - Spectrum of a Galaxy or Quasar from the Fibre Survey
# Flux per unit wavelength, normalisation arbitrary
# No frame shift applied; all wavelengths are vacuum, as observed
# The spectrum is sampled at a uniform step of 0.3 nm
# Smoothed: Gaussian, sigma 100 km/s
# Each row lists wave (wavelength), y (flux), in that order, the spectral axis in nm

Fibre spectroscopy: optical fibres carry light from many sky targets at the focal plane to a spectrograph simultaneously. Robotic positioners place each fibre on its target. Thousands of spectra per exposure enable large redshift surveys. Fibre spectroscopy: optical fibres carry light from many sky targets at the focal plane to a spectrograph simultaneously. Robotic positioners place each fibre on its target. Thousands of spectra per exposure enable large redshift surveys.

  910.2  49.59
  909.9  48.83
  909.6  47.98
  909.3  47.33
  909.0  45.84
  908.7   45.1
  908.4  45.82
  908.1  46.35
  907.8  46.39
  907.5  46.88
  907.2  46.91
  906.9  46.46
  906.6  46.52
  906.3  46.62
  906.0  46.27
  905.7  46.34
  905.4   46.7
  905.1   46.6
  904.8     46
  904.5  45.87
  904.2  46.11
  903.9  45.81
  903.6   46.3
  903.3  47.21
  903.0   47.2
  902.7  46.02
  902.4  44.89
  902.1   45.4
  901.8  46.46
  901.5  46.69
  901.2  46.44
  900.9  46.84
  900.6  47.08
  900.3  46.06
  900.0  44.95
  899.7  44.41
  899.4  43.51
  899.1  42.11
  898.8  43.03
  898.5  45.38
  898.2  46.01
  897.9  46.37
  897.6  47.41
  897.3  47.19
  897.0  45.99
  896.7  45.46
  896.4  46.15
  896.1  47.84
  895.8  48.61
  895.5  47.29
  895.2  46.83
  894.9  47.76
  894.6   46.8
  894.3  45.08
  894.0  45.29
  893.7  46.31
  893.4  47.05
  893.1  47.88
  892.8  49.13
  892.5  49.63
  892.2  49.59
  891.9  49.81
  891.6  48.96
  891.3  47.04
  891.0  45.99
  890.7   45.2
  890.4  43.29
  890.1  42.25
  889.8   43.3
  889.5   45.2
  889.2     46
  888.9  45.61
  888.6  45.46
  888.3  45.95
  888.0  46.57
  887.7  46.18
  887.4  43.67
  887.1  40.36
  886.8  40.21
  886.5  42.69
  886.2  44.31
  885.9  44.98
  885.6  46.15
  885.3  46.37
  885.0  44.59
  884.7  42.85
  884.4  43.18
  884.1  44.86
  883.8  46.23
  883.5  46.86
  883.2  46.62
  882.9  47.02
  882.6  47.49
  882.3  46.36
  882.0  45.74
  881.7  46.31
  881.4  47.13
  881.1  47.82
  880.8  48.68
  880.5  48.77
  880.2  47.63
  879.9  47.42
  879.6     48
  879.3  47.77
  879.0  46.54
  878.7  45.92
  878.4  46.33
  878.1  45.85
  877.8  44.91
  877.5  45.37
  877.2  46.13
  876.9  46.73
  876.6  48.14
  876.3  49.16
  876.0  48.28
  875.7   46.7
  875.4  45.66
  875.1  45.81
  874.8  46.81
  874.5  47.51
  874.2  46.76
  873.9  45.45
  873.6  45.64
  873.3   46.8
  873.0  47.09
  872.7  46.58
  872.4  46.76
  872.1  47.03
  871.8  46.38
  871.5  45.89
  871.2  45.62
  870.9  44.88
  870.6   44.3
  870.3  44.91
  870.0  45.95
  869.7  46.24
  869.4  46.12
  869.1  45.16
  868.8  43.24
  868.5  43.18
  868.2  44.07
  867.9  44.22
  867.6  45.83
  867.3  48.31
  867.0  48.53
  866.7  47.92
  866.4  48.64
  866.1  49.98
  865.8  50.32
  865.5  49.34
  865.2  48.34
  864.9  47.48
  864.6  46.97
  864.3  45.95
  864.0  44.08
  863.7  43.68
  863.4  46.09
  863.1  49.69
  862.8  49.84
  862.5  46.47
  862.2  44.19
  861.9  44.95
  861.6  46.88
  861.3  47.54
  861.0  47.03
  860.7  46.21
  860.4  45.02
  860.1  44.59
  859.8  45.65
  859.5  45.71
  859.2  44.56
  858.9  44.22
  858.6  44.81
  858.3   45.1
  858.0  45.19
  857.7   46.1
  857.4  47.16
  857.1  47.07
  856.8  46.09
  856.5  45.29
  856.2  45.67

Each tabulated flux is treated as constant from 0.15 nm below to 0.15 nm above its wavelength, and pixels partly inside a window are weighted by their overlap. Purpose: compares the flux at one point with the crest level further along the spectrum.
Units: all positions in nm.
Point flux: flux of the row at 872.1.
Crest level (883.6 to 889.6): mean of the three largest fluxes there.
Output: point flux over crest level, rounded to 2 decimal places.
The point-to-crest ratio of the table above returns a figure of 1.01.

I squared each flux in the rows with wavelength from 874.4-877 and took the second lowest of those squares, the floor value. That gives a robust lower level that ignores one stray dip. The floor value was 2099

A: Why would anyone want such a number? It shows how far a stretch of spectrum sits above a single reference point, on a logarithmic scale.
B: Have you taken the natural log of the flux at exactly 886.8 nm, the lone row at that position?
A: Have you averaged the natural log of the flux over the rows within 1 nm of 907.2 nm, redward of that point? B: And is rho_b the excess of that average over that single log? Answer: 0.147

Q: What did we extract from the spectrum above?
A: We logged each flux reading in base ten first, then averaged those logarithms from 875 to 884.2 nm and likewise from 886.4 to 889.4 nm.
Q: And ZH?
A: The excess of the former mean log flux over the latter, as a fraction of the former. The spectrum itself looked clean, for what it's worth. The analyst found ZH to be 0.015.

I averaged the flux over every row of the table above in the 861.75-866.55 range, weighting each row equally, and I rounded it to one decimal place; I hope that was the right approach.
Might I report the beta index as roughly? 47.3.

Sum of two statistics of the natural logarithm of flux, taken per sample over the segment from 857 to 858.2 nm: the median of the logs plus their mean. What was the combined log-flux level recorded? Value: 7.68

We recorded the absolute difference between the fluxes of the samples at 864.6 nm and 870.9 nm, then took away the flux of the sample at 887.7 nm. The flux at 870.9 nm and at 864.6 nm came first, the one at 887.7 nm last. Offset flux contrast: -44.1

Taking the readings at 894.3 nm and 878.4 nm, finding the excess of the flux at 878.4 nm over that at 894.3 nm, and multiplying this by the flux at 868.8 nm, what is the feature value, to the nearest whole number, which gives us 54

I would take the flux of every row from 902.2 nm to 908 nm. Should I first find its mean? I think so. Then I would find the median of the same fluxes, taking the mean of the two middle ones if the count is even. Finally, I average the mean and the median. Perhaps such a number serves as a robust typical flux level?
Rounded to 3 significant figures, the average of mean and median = 46.4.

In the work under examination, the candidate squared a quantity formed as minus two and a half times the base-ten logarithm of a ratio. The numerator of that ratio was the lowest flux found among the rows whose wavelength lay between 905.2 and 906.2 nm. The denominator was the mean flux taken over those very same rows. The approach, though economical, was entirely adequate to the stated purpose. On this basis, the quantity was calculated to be 0.0000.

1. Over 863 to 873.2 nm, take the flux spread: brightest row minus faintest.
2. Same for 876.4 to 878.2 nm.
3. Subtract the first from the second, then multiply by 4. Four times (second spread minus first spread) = -16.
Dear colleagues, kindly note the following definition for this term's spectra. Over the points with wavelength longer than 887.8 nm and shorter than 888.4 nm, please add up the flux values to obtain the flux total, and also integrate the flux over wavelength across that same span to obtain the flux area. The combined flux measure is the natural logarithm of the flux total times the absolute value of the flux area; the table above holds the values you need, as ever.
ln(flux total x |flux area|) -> 7.85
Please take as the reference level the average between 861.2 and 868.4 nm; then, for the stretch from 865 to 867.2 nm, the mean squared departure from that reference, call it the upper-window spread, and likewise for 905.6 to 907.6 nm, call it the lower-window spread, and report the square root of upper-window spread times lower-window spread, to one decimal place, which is 1.1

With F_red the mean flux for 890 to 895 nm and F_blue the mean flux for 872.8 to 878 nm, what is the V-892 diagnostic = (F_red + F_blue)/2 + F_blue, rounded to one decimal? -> 93.4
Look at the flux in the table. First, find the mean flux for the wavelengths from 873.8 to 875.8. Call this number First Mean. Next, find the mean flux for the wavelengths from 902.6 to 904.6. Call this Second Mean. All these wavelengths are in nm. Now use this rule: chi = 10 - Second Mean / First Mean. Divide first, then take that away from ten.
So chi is 9.00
